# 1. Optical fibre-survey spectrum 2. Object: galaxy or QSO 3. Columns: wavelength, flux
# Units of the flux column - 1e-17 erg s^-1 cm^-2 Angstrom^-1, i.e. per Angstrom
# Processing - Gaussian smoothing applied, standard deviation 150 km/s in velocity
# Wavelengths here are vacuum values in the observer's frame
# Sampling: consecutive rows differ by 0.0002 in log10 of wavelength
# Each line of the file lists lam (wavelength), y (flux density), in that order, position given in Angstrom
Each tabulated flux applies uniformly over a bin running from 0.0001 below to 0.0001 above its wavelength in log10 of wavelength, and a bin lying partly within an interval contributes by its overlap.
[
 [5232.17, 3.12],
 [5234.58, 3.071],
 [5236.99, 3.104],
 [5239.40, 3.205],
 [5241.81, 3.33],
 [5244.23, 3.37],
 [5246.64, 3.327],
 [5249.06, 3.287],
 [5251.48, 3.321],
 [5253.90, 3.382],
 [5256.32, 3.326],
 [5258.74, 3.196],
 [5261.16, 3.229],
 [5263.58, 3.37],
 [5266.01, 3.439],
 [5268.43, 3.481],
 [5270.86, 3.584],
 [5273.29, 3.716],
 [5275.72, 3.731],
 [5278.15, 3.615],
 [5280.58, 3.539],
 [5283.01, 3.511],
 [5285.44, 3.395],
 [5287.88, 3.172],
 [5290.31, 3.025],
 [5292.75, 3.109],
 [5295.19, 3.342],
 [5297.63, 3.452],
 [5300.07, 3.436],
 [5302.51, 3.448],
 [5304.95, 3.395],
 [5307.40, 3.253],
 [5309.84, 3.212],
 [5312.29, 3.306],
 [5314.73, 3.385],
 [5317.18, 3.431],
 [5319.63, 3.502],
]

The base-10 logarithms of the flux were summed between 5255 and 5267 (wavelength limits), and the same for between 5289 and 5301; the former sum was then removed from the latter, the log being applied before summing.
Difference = -0.03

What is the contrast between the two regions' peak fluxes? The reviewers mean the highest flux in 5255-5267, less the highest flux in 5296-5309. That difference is -0.013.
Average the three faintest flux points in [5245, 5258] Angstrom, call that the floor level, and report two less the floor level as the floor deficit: -1.31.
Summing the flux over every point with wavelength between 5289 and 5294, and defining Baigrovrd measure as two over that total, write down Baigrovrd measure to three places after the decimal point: 0.326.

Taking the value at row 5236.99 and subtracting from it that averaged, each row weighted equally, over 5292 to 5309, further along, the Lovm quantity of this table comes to -0.2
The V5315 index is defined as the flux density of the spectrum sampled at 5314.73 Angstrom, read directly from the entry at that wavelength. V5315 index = 3.385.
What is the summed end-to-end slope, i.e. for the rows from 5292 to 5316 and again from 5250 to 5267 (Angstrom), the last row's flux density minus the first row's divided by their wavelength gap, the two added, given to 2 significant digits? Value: 0.021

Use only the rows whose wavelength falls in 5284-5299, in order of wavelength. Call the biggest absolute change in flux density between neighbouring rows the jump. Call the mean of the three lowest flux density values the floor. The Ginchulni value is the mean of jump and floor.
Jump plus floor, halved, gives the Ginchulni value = 1.67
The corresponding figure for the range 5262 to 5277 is 1.78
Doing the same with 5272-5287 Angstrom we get 1.80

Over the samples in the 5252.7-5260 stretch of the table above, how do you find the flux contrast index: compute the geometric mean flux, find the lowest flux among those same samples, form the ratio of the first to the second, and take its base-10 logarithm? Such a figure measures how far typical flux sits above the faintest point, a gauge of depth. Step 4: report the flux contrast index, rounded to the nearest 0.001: 0.014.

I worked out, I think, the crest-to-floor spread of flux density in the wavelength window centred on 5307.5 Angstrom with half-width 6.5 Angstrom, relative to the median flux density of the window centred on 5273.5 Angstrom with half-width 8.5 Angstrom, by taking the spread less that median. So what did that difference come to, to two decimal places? -3.35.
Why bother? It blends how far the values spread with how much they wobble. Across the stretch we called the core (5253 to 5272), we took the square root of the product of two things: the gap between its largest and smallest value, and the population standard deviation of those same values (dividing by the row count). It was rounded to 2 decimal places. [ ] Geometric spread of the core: 0.22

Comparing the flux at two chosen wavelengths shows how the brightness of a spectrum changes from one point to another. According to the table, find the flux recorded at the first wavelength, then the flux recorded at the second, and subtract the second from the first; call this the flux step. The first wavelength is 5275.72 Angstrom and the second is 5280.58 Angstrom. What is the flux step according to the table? 0.19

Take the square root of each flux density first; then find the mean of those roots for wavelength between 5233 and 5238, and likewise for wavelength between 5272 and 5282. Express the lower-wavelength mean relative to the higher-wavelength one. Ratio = 0.92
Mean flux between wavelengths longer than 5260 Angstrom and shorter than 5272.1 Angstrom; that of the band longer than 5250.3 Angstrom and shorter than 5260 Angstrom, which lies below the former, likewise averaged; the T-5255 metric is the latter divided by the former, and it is 0.97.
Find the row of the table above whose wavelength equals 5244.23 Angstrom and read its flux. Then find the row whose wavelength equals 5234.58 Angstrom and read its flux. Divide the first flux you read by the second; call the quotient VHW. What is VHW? 1.10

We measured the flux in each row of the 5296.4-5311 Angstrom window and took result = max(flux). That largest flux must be 3.452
